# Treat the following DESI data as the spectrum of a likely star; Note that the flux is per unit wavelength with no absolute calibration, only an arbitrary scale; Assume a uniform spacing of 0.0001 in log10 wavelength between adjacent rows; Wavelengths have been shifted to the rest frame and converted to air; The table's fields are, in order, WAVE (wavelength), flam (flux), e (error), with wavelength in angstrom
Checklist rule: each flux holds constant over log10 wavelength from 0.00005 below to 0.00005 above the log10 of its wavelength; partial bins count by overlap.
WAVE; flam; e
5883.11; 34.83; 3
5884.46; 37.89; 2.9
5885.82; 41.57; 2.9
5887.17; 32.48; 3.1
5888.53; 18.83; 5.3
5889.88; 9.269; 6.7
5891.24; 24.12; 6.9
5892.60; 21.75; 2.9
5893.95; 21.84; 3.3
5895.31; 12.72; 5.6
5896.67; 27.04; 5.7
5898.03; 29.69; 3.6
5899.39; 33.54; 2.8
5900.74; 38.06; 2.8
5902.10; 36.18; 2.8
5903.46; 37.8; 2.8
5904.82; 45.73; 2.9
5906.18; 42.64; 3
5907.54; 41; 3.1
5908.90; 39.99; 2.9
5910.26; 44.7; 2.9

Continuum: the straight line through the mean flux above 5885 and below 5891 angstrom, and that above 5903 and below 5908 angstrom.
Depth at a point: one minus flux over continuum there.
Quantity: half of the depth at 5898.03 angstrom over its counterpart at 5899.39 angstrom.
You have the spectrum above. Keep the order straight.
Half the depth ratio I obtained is 1.0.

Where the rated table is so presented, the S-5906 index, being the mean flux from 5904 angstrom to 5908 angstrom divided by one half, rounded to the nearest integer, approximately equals 86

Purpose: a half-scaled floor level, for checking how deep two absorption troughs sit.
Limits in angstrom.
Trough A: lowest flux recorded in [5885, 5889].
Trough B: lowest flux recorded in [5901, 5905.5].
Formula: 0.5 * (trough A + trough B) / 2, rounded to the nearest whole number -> 14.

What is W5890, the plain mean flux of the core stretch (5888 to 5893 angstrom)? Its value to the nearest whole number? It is 18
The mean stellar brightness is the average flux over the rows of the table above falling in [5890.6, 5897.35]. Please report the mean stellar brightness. 21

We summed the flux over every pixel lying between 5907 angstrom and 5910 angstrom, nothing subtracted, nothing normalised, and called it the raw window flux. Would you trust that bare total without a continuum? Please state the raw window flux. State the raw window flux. 81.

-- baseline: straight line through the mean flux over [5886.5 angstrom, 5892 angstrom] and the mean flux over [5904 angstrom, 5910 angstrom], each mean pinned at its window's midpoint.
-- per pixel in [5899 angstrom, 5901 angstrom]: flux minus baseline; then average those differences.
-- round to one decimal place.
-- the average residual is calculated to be 1.6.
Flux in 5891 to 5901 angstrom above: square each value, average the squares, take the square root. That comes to 27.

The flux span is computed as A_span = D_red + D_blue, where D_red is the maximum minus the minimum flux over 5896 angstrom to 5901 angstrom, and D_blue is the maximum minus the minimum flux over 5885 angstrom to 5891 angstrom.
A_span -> 43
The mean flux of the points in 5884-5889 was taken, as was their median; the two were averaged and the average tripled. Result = 102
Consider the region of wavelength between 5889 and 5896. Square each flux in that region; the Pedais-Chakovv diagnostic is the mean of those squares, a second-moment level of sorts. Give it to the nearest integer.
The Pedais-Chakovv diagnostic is 356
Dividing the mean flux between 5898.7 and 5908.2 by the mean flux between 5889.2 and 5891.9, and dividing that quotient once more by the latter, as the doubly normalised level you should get 0.14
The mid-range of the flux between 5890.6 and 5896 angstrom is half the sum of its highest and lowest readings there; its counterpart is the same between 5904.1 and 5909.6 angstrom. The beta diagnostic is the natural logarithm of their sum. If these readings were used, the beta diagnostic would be 4.12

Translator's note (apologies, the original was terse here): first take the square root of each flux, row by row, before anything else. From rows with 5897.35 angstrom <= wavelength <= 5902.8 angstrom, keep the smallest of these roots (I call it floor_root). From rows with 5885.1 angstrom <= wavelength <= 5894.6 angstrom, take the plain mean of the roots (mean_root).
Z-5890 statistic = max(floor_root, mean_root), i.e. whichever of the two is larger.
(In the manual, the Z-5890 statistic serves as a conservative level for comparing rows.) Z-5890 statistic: 5.4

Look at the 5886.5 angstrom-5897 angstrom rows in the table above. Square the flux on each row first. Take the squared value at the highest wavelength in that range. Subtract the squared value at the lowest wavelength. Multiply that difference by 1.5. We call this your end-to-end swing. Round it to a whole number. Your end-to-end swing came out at -486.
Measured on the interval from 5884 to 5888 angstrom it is -571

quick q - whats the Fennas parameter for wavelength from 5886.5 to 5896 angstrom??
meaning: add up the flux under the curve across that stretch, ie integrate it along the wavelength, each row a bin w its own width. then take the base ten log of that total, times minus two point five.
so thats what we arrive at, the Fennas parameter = -5.7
